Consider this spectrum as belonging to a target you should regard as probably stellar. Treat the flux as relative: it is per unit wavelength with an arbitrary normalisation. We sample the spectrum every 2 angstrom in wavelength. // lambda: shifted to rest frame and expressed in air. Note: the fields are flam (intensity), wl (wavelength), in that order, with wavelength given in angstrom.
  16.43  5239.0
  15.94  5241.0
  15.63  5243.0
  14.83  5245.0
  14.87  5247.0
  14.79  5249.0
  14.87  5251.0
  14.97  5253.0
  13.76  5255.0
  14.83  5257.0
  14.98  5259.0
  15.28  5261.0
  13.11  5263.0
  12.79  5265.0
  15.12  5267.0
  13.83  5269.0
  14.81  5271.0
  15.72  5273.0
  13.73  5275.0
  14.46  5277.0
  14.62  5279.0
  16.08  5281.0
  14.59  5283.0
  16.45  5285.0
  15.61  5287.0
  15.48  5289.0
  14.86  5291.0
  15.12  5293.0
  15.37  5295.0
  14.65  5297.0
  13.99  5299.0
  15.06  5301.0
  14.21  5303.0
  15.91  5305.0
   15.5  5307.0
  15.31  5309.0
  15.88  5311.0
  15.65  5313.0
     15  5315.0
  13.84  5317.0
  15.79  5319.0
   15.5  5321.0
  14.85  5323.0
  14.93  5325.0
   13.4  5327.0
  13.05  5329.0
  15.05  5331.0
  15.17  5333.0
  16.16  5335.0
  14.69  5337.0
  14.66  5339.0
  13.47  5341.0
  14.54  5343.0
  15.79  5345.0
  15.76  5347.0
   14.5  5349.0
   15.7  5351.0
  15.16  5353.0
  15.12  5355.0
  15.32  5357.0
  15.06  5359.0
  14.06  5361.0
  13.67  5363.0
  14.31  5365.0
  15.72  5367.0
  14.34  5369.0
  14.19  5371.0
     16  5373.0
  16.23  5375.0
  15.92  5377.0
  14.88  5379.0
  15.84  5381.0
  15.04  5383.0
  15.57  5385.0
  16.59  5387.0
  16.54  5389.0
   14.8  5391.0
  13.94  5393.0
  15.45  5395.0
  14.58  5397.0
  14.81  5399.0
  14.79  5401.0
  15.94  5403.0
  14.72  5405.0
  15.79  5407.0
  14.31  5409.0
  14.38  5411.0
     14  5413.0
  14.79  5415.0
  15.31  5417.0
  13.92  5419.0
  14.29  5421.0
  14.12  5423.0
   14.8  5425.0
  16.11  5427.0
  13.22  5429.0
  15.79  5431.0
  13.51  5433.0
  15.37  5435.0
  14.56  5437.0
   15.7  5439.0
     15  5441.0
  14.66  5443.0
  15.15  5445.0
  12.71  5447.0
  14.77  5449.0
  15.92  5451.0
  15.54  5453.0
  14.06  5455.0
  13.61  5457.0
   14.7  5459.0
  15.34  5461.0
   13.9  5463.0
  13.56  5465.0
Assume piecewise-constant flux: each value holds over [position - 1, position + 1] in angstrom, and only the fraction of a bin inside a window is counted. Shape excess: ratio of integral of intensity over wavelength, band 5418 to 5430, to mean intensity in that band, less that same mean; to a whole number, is -2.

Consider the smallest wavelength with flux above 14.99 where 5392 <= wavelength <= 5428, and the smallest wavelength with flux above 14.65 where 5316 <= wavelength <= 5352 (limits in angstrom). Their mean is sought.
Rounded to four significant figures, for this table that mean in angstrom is 5357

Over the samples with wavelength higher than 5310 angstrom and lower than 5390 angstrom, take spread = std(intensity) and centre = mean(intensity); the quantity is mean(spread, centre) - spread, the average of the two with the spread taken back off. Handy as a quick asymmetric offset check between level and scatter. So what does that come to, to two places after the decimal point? 7.10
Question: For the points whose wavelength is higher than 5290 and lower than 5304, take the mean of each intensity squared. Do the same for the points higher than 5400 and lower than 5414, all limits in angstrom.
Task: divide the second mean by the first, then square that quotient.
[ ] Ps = 1.03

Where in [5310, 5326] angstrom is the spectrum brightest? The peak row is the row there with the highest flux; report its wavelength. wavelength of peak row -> 5311.0 angstrom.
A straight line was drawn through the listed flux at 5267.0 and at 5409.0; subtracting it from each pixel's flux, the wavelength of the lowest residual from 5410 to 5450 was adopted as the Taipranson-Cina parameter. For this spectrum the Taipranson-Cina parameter 5447.0 angstrom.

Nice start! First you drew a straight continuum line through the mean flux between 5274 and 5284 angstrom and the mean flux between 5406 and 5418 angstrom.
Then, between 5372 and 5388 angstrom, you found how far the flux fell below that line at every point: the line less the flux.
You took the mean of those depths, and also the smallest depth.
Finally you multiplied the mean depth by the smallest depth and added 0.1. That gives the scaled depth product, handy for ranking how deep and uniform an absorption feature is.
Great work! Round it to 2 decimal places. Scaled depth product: 1.96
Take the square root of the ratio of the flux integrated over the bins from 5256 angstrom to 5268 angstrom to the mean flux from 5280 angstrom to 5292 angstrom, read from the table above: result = 3.33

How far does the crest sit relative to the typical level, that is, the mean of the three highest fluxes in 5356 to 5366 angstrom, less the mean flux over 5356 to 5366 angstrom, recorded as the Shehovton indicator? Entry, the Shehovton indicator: 0.41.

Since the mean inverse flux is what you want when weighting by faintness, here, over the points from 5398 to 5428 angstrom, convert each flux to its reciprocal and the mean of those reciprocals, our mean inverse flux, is 0.0677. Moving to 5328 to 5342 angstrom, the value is 0.0688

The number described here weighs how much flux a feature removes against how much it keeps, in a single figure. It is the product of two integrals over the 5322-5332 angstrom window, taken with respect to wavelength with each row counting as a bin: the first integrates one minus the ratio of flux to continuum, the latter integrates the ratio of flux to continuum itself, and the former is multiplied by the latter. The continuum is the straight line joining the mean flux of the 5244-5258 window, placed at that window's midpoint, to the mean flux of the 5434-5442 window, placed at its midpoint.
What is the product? 4.1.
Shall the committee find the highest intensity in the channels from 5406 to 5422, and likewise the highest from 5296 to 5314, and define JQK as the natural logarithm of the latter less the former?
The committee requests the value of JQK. -2.12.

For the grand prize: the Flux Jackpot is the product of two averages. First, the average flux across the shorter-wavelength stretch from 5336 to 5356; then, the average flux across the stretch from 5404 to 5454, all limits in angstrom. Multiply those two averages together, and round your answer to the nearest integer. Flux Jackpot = 220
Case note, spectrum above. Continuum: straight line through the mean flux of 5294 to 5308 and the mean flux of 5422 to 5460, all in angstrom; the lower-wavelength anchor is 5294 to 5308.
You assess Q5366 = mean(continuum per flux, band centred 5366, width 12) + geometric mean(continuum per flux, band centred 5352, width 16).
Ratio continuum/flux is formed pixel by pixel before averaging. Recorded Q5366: 2.01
